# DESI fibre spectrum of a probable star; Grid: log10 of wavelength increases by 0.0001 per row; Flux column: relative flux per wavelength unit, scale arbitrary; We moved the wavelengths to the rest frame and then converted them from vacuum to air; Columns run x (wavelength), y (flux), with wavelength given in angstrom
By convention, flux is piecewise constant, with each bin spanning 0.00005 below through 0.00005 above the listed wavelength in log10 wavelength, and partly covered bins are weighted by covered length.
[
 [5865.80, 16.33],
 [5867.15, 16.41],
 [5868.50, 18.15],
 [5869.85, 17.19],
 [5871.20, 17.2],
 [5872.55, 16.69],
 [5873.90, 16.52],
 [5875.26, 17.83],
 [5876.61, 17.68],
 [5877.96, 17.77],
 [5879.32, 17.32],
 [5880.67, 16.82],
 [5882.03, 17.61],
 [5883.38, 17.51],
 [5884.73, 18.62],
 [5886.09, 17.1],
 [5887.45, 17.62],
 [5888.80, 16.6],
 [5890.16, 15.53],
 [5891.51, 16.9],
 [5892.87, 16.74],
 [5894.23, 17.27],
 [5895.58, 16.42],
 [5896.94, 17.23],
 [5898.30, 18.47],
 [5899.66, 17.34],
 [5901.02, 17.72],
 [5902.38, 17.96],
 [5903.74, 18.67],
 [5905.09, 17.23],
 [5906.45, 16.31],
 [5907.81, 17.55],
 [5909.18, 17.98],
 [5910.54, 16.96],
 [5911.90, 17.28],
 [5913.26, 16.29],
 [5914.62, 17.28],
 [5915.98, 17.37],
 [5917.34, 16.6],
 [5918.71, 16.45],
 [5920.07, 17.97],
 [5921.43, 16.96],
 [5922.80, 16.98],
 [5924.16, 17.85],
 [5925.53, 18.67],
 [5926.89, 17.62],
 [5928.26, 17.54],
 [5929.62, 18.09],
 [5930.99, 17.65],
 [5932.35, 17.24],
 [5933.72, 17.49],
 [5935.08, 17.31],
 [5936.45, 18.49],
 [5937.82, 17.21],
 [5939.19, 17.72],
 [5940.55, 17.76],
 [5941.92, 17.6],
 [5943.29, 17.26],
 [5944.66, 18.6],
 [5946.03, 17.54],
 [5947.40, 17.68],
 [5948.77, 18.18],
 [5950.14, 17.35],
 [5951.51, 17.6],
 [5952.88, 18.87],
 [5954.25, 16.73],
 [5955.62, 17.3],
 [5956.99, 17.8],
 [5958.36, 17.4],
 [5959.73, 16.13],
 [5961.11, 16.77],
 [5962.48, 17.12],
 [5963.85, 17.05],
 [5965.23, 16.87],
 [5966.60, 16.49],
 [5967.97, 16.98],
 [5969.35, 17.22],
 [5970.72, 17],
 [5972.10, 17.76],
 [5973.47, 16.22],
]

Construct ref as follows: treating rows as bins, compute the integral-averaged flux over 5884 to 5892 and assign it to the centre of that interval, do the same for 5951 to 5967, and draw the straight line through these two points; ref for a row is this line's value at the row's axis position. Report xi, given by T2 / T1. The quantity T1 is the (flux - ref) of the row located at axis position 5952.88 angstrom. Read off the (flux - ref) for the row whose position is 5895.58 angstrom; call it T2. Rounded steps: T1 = 1.69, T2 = -0.67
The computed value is -0.4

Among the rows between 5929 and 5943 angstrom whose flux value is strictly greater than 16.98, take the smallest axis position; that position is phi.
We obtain 5929.62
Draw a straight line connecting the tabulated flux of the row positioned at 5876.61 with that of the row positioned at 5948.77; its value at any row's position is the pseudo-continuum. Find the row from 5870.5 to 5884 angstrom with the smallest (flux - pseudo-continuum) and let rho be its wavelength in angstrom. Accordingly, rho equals 5873.90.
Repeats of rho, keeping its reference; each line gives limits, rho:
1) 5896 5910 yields 5906.45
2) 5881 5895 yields 5890.16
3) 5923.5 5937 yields 5932.35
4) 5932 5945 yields 5937.82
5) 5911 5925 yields 5913.26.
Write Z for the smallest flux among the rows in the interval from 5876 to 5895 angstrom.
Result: 15.53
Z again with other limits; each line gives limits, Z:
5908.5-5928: 16.29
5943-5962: 16.13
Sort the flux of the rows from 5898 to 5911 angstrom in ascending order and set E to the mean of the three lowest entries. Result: 16.8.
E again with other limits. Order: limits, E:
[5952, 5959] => 17.1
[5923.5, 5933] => 17.5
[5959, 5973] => 16.5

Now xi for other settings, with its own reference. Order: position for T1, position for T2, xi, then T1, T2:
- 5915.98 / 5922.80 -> -0.6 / 0.25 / -0.15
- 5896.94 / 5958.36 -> 1.5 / 0.14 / 0.21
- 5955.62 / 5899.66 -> 2.1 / 0.12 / 0.25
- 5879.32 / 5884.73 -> 6.0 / 0.26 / 1.55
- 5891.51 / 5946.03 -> -2.0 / -0.18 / 0.37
